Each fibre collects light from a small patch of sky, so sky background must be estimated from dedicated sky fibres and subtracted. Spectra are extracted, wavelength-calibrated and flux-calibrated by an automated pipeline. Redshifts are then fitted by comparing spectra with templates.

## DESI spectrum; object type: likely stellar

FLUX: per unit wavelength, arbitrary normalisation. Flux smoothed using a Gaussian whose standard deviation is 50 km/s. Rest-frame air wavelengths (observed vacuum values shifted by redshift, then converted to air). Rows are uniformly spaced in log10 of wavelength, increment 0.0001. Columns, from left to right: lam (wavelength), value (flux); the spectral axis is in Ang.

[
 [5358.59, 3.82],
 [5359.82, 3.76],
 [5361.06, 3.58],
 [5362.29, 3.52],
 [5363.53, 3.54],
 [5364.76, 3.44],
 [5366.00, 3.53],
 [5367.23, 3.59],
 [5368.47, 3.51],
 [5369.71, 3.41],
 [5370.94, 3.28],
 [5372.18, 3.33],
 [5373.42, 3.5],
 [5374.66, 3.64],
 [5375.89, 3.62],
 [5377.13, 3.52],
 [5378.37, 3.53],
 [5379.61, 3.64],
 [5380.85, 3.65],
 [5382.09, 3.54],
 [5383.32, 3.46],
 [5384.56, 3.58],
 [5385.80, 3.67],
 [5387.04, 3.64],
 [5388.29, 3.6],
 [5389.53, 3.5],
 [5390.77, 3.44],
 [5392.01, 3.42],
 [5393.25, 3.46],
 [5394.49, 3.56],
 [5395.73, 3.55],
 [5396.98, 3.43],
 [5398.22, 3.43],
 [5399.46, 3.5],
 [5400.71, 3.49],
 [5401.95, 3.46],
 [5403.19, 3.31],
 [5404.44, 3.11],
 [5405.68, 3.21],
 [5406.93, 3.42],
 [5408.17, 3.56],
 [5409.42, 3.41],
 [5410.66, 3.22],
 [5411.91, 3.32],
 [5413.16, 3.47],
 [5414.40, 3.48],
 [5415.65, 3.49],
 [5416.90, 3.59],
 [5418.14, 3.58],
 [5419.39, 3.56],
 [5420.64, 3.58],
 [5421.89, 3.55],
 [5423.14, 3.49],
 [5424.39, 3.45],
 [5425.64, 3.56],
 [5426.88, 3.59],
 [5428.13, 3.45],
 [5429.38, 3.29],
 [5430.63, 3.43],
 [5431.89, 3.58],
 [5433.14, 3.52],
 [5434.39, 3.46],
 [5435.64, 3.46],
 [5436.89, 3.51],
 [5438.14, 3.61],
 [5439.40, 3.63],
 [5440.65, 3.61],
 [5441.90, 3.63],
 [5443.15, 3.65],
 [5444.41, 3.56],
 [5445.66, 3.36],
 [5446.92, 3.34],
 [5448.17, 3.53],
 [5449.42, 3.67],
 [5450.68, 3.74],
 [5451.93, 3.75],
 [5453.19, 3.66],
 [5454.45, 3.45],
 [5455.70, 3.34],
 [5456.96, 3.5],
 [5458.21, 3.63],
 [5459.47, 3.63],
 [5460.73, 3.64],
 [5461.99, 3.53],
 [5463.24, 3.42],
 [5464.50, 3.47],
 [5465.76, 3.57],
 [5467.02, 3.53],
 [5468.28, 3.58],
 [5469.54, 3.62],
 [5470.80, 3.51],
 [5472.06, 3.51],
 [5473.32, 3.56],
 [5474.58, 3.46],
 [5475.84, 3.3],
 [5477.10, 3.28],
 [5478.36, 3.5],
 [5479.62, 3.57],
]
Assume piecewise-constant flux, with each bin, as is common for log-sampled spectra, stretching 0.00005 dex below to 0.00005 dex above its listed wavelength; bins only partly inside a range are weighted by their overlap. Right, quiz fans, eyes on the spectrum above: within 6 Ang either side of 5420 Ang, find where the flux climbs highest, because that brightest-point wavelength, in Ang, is 5416.90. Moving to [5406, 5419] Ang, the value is 5416.90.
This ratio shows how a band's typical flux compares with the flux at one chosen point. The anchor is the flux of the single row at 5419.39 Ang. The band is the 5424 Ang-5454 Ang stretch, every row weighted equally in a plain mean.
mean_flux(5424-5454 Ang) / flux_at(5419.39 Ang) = 1.00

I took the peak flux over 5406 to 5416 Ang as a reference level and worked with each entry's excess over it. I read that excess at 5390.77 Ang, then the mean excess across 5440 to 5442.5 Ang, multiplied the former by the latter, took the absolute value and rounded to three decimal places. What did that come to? 0.007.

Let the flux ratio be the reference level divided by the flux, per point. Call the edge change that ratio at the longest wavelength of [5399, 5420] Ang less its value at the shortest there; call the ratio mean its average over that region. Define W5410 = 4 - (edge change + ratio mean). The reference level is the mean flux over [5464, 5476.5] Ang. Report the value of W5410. 2.99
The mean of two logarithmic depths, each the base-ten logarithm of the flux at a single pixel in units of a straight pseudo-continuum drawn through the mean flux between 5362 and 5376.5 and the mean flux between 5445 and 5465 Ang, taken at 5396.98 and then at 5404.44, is -0.031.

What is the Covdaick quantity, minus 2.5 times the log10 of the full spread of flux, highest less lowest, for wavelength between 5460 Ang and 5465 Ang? 1.6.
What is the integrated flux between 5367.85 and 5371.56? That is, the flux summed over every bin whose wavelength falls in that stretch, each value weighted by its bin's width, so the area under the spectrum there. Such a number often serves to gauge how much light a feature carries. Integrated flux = 13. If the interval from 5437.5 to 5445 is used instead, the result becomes 27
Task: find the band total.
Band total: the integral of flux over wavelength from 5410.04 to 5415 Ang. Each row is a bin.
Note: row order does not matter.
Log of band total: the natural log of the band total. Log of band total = 2.82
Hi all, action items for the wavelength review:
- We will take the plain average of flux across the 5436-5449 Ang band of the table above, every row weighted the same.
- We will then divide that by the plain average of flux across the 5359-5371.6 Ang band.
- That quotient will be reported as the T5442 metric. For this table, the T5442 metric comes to 1.01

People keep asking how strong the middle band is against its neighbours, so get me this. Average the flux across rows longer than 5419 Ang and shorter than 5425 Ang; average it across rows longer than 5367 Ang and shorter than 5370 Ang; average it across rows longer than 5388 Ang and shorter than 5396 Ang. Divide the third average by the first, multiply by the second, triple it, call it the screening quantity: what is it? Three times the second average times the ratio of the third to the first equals 10.4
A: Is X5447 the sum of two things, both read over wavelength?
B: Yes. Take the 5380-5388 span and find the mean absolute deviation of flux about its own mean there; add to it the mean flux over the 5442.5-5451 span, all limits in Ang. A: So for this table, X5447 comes 3.61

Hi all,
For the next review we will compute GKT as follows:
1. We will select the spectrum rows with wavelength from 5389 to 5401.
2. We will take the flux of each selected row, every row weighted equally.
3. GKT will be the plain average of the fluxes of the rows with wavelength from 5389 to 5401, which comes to 3.478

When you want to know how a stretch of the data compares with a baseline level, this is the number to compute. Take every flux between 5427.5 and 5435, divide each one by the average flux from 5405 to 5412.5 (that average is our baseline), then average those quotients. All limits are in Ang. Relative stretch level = 1.03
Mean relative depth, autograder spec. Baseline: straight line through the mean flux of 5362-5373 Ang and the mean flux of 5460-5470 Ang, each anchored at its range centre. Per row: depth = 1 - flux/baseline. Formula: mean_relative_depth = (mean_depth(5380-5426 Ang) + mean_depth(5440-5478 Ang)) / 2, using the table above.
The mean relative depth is 0.002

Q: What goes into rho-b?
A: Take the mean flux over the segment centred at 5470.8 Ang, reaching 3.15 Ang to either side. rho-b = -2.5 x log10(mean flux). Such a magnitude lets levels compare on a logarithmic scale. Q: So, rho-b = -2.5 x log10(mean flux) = -1.38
